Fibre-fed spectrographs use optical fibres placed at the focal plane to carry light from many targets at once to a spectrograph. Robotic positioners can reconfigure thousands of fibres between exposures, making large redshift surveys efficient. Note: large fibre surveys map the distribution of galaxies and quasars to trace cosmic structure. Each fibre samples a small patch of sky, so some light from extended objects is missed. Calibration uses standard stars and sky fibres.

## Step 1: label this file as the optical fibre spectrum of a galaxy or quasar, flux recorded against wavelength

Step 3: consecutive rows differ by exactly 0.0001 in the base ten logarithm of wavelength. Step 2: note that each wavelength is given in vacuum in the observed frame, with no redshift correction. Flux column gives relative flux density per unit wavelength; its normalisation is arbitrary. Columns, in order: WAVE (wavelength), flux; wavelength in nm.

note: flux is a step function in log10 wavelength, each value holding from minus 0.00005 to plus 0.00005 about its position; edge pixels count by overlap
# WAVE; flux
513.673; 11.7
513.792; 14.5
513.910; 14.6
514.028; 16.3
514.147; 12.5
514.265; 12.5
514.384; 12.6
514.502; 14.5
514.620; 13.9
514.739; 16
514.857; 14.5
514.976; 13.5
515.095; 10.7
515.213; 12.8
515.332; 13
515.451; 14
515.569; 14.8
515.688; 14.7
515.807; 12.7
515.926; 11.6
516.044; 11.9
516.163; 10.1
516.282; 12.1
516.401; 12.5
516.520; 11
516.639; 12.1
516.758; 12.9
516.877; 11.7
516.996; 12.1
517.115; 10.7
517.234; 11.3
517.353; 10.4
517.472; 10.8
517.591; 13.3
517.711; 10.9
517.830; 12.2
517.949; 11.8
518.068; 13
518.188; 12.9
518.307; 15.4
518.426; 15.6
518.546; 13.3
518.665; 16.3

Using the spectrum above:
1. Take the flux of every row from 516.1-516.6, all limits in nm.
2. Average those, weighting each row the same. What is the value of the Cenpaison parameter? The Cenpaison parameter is 11.4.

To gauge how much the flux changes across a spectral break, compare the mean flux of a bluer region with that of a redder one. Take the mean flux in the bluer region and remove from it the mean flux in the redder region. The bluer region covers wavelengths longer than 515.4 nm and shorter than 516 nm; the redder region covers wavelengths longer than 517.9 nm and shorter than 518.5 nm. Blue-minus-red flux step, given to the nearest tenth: -0.2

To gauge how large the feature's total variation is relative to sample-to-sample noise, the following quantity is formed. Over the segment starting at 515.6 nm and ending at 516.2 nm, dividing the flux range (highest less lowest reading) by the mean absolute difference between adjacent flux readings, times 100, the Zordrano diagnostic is 354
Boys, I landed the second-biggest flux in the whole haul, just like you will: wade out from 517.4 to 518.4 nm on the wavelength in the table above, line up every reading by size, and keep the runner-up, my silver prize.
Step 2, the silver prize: 13.3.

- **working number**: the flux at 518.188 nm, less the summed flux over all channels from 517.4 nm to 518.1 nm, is -59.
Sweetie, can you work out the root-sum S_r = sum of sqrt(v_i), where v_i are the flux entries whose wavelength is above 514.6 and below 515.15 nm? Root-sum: 18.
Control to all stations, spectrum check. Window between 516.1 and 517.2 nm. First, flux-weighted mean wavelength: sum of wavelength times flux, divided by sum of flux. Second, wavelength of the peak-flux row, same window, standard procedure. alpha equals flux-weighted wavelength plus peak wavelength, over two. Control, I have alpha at 516.70 nm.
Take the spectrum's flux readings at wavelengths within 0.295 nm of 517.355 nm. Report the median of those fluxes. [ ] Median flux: 10.8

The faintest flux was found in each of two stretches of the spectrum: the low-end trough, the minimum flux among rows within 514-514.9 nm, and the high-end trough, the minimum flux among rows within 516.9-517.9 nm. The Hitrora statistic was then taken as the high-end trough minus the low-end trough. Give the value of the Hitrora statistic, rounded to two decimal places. -2.10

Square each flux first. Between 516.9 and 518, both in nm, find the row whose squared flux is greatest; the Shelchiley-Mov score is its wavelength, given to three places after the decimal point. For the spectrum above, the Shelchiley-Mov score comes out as 517.591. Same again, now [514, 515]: 514.028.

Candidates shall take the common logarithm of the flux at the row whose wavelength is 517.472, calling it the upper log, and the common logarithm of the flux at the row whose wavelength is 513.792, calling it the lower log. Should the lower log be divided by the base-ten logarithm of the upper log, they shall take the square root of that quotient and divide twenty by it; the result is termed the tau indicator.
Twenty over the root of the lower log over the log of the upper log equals 2.2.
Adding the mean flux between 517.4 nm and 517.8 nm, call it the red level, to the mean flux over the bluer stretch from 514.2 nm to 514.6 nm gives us 24.9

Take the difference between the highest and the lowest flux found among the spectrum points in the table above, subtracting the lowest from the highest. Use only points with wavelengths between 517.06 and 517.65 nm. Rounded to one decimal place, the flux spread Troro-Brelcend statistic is 2.9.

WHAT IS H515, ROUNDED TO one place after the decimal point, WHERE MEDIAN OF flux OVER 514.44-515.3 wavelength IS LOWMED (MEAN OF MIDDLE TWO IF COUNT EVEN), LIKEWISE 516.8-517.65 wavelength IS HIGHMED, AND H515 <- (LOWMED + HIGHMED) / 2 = 12.6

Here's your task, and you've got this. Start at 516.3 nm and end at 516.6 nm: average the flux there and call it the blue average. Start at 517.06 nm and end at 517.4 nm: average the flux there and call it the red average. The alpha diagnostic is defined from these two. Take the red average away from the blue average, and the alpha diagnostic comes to 1.0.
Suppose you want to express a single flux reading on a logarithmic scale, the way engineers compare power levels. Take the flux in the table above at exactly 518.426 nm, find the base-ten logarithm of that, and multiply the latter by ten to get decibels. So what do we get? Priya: 11.9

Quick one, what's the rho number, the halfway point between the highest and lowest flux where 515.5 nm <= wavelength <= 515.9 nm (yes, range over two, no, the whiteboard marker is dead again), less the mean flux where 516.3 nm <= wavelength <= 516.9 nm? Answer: 1.7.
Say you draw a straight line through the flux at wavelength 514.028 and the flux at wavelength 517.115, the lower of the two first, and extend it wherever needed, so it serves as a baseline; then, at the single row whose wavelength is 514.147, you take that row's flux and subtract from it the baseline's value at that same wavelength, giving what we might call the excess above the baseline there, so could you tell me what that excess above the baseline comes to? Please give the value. -4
